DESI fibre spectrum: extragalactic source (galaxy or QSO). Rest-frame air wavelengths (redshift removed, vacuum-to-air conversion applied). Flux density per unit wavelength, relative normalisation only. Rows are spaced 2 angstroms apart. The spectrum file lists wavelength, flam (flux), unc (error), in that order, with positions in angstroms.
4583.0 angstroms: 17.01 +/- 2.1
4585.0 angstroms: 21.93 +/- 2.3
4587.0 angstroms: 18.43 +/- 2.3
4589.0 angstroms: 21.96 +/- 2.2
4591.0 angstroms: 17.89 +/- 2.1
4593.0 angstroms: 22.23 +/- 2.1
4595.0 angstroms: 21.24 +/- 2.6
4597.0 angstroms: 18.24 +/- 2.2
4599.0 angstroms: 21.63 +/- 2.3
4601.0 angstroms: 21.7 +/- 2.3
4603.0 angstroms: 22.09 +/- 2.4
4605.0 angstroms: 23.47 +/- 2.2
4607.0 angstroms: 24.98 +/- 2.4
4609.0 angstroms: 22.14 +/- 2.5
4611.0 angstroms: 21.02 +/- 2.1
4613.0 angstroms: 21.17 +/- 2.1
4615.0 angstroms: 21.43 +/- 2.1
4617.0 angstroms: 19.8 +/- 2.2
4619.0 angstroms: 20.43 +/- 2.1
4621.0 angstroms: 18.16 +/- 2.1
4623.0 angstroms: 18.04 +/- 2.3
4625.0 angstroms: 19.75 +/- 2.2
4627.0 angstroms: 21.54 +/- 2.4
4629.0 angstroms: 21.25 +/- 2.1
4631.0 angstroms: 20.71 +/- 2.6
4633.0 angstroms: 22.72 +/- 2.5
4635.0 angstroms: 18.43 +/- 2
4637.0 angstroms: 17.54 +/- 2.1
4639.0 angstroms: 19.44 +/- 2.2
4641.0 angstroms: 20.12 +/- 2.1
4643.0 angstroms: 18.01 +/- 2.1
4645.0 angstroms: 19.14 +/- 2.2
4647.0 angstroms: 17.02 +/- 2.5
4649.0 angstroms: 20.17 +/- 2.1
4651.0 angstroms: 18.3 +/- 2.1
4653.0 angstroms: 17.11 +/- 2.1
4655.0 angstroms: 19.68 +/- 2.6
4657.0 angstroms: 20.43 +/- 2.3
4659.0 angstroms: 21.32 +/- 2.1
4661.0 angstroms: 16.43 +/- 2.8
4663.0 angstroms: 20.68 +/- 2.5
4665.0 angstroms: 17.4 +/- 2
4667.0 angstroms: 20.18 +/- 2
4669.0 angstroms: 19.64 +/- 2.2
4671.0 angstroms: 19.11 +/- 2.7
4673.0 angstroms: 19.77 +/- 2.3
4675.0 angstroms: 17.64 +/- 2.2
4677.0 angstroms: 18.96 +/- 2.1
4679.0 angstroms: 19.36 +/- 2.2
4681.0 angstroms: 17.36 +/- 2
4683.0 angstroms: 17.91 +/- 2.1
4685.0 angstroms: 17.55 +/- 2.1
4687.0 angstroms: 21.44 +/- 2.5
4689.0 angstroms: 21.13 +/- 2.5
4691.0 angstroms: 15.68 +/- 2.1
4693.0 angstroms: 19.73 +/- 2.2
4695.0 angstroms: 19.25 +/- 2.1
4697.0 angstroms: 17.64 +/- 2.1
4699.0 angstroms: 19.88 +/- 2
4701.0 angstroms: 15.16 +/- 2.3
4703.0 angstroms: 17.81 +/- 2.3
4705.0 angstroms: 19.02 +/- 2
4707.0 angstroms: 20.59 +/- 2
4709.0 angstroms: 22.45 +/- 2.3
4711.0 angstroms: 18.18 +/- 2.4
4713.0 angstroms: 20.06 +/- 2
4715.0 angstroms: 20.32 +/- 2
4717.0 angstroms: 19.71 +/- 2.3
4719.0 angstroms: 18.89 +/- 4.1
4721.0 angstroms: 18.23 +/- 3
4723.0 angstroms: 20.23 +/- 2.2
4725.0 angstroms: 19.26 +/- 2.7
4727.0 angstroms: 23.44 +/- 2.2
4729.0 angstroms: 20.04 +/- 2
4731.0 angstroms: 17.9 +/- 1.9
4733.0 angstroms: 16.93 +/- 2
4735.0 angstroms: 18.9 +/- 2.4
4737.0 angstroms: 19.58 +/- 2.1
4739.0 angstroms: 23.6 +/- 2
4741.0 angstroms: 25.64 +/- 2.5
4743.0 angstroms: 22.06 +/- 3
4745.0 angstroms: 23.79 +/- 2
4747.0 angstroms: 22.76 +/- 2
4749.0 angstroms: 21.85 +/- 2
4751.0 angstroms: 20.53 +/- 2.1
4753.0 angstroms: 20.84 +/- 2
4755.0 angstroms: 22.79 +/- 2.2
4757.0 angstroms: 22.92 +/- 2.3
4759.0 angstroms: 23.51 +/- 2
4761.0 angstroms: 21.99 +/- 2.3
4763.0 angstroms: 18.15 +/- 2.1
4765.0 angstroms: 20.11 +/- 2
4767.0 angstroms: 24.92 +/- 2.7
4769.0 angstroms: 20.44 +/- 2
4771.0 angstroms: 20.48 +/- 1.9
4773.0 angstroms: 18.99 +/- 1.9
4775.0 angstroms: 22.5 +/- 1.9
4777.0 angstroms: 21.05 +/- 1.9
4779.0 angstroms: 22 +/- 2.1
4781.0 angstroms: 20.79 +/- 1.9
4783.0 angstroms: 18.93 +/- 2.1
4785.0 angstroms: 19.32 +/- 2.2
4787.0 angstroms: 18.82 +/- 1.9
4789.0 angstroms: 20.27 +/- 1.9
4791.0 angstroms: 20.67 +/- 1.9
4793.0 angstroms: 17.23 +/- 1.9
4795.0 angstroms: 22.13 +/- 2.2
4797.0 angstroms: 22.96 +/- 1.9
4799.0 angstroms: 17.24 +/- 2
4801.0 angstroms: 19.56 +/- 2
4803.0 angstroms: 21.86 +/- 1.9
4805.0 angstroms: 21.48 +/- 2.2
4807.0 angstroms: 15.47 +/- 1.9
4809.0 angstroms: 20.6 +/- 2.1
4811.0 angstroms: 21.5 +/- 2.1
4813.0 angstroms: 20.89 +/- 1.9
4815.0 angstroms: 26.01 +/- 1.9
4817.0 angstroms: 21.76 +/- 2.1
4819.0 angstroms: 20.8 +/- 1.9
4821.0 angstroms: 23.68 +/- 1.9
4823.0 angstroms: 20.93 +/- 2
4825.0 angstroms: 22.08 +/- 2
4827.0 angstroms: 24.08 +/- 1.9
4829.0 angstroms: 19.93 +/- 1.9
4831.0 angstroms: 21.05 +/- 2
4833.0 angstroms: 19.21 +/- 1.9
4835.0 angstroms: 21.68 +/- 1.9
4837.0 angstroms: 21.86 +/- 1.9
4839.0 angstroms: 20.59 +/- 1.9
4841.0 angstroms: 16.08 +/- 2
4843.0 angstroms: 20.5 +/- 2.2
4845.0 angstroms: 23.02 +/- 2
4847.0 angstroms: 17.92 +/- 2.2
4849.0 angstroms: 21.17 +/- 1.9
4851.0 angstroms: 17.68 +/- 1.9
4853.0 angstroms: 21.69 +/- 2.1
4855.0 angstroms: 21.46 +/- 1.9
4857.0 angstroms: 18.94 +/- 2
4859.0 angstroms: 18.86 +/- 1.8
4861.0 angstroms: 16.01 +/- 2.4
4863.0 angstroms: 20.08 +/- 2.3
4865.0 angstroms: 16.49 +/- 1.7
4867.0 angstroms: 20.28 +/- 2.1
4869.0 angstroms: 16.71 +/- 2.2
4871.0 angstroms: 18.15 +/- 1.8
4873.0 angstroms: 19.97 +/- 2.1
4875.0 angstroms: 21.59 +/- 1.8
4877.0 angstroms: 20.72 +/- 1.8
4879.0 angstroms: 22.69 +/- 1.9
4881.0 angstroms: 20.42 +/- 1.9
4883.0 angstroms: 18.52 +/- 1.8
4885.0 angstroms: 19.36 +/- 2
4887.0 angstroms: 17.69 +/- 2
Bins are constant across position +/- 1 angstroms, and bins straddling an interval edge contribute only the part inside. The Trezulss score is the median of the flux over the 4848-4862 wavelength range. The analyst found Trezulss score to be 18.9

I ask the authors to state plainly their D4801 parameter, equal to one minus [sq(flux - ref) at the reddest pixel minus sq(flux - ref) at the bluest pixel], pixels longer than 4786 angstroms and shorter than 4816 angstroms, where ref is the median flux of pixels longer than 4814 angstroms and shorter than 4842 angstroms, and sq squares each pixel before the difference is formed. -14.1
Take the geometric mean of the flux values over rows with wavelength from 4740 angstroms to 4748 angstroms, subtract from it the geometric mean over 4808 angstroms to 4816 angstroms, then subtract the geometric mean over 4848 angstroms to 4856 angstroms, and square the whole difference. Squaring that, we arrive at 363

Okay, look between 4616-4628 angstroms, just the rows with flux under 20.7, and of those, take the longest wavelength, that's 4625.0 angstroms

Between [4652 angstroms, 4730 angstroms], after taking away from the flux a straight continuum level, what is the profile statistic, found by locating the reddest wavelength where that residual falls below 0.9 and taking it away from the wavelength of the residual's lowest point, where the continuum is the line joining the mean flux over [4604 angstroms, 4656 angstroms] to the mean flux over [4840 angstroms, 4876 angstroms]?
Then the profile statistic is -28 angstroms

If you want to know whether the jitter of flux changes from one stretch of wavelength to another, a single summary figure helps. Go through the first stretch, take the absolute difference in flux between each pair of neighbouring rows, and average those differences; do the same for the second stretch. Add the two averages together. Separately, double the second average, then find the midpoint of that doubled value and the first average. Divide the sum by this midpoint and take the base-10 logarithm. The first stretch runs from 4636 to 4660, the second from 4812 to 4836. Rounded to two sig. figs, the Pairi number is 0.094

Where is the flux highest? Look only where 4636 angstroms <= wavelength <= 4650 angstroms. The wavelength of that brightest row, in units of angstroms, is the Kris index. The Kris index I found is 4649.0 angstroms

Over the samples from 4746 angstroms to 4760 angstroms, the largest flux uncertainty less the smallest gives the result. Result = 0.30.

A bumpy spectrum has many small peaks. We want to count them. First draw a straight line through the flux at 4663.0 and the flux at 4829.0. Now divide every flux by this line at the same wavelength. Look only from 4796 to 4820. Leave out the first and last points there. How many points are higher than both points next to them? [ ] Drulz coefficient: 3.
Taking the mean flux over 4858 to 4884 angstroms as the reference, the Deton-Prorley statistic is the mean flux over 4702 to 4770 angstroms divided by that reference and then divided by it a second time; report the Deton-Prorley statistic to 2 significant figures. 0.056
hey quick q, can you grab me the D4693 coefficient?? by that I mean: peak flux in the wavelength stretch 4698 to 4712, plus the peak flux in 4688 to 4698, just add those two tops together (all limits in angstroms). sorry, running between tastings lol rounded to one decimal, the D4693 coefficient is 43.6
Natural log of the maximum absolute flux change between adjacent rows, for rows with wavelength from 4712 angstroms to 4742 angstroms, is 1.4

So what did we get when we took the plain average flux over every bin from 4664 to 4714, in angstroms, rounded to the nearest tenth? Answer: 18.9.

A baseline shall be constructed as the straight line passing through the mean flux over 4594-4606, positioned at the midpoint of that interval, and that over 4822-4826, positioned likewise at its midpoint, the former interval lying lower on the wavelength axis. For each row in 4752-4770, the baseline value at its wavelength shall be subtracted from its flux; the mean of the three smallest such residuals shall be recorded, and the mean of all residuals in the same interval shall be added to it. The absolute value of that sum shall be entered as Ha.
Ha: 1.6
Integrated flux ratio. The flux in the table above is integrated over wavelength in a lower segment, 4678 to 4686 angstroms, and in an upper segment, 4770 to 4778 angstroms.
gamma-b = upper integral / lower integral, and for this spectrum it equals 1.15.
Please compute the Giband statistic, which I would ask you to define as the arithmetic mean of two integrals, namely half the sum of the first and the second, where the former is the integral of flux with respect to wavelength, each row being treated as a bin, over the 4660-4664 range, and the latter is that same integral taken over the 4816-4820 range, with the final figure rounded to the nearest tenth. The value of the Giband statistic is 79.7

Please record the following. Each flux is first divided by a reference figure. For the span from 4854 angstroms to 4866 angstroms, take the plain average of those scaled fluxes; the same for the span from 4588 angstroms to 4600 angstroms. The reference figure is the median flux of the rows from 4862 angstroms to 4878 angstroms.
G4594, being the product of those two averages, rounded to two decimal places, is 0.95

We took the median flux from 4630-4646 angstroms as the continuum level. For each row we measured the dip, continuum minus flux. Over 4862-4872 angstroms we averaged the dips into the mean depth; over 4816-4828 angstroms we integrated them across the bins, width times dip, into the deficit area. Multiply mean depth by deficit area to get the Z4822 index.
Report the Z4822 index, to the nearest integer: -33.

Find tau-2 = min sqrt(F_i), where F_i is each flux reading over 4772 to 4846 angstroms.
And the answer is 3.93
